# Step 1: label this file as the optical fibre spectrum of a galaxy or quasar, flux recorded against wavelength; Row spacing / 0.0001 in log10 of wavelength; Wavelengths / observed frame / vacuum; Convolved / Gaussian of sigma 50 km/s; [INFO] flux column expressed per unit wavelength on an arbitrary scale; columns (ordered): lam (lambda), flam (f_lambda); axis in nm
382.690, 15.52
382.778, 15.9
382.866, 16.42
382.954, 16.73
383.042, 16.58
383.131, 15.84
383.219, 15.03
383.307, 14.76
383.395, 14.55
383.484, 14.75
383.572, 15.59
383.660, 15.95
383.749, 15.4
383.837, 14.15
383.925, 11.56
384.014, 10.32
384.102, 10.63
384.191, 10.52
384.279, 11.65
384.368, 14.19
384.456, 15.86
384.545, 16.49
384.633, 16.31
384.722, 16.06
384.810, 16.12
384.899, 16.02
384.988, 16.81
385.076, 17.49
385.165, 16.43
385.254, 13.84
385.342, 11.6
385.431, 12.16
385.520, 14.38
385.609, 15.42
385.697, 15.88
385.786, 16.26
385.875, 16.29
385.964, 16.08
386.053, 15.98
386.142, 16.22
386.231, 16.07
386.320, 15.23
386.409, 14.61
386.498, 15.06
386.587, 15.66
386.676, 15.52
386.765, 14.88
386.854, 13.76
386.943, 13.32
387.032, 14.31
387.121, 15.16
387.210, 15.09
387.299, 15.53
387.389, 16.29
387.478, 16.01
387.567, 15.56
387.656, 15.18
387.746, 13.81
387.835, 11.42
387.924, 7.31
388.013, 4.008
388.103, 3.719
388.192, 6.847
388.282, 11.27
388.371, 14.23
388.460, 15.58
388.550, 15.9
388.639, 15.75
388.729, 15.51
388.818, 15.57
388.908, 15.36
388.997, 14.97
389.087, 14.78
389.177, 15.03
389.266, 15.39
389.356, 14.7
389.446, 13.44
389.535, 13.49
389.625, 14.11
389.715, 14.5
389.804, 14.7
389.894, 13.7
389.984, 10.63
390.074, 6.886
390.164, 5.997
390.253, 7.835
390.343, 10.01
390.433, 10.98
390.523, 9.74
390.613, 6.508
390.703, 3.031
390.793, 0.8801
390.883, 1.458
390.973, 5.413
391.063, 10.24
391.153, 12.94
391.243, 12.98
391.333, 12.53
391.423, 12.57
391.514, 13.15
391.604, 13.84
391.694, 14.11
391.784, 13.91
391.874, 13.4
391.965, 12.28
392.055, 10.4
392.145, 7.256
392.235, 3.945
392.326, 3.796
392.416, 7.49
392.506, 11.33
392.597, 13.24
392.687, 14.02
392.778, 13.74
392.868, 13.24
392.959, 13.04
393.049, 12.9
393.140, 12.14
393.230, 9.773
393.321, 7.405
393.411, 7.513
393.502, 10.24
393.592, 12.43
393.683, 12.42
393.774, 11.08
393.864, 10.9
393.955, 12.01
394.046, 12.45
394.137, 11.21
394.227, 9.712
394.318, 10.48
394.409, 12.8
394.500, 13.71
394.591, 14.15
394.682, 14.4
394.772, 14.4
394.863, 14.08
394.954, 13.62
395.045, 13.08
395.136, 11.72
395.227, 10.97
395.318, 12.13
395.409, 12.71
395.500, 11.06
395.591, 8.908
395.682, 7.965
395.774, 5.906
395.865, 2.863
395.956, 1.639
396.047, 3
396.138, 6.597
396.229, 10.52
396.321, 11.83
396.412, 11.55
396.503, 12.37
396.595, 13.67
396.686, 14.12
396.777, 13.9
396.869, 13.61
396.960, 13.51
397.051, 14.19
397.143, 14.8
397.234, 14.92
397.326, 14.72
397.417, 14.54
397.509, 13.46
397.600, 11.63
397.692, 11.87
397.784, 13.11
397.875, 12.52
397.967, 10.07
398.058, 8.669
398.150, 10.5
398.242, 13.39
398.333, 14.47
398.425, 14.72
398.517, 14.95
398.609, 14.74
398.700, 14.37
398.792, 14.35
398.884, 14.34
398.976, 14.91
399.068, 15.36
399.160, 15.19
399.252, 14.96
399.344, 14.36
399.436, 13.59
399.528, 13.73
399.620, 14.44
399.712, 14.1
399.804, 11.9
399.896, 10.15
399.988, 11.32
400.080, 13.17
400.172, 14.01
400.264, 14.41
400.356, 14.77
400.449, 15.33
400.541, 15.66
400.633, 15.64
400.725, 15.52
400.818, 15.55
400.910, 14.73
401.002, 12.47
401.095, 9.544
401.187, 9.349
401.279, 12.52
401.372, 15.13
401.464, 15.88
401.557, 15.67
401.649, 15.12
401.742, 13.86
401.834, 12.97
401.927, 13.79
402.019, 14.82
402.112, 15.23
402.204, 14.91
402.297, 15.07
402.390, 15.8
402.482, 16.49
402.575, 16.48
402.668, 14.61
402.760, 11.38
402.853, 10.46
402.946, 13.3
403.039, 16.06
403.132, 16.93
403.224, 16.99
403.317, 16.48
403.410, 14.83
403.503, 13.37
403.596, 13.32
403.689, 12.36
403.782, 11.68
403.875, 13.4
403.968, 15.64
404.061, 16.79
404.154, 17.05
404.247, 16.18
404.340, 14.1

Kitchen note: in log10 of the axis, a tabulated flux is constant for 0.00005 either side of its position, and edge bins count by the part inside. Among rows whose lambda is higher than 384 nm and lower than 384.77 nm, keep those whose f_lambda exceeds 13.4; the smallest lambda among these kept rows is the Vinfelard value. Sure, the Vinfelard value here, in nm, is 384.368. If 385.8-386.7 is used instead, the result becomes 385.875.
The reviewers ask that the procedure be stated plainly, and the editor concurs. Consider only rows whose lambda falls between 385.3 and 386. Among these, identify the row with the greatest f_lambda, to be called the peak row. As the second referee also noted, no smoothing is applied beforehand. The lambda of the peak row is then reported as 385.875 nm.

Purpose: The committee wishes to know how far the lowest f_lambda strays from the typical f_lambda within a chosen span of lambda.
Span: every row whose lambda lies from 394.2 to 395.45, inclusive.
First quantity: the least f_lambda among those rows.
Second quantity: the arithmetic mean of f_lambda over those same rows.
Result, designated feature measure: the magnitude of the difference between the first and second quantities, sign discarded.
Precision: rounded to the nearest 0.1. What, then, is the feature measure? 3.0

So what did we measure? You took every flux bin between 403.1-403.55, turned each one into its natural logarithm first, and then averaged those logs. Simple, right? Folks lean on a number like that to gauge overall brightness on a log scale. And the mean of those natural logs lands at 2.75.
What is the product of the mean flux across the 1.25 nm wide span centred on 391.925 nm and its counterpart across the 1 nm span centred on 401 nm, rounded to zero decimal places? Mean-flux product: 148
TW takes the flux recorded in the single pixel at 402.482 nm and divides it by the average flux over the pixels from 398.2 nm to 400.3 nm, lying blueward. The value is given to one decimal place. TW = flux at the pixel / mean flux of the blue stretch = 1.2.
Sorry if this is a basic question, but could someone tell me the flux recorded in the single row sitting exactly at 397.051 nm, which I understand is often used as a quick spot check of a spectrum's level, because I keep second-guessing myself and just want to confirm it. 14.19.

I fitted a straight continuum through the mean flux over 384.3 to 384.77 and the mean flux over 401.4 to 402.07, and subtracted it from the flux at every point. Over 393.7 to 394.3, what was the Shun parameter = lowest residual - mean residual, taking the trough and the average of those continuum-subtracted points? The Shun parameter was -1.5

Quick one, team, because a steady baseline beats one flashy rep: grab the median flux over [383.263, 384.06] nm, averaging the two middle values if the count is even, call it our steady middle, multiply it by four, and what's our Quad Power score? 59.0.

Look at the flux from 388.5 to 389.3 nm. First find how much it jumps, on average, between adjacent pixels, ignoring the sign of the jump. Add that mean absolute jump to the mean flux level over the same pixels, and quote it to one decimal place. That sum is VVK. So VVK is 15.6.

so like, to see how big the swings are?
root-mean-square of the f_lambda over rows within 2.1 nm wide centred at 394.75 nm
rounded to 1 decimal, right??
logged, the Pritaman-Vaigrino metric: 11.9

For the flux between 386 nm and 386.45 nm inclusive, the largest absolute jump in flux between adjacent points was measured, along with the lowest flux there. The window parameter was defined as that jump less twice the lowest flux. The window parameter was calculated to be -28.4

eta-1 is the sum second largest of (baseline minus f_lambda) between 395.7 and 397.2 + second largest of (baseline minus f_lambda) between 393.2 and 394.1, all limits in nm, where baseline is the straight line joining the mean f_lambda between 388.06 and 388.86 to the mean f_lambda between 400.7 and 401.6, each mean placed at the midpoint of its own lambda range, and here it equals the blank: 16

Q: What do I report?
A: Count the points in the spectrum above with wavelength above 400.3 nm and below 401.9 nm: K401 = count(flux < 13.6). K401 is 5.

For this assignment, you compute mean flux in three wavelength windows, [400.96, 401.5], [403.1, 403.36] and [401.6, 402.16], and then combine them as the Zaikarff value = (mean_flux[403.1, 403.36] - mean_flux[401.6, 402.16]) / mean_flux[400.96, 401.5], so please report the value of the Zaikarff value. 0.20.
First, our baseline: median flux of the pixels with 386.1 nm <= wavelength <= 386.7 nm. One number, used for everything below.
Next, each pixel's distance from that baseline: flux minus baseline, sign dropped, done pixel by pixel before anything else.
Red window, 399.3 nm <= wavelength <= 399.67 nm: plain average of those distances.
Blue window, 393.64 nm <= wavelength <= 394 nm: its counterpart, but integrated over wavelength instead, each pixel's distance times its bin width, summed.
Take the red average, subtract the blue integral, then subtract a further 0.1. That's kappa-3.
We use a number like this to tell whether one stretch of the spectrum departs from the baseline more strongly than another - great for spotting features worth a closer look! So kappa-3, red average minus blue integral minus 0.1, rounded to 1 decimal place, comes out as 0.0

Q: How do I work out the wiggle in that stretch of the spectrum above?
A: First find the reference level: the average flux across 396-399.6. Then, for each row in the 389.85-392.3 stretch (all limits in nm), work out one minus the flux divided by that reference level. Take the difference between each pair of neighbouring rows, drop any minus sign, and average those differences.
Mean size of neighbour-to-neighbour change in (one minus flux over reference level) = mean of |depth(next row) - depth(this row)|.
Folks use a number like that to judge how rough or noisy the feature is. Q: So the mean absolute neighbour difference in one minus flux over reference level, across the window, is 0.14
